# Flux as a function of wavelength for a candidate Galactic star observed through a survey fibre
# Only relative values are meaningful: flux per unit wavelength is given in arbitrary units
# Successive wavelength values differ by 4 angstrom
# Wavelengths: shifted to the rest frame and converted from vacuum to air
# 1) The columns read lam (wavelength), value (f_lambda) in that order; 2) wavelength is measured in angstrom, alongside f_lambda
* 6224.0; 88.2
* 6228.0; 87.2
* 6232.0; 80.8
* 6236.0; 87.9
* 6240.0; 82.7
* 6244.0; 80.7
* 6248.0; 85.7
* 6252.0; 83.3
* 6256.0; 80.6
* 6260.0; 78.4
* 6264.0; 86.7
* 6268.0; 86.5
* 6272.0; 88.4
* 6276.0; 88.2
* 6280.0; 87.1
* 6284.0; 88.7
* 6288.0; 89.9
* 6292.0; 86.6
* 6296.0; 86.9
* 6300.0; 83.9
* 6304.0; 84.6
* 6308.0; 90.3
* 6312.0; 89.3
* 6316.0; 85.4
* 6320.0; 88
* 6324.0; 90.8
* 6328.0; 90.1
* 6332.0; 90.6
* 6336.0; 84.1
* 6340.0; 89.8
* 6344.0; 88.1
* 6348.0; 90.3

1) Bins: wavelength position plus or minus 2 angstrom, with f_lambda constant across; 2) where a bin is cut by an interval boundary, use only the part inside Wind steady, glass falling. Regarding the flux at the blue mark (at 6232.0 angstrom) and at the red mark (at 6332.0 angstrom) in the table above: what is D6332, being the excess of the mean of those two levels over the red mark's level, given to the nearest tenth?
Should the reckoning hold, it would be -4.9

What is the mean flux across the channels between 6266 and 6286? 88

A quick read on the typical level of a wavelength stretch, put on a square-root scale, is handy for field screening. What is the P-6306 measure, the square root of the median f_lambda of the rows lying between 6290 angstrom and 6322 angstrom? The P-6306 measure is 9.31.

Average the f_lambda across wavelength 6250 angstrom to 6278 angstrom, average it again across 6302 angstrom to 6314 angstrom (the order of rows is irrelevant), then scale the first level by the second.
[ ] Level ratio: 0.96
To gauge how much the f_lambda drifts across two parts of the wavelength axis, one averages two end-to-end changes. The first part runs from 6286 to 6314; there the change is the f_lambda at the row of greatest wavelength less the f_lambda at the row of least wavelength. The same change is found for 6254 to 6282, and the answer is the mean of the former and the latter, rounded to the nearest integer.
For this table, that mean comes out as 3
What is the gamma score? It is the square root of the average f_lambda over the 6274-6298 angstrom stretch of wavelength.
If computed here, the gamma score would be 9.38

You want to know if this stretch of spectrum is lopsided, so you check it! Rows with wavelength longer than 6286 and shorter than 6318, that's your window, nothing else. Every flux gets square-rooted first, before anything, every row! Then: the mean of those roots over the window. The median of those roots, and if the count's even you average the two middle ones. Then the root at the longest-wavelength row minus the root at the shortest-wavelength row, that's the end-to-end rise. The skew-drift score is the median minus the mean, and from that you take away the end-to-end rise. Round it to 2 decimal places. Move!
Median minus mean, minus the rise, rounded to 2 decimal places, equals 0.22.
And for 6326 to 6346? 0.17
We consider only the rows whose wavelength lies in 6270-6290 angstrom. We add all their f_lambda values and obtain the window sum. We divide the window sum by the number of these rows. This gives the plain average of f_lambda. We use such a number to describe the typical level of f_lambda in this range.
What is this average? 88.5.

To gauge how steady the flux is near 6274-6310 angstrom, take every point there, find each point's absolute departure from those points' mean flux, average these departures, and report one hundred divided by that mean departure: 59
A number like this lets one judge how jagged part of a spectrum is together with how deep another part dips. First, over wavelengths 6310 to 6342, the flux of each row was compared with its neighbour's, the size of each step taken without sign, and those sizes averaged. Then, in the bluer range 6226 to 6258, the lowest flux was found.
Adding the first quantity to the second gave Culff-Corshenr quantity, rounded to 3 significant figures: 83.8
